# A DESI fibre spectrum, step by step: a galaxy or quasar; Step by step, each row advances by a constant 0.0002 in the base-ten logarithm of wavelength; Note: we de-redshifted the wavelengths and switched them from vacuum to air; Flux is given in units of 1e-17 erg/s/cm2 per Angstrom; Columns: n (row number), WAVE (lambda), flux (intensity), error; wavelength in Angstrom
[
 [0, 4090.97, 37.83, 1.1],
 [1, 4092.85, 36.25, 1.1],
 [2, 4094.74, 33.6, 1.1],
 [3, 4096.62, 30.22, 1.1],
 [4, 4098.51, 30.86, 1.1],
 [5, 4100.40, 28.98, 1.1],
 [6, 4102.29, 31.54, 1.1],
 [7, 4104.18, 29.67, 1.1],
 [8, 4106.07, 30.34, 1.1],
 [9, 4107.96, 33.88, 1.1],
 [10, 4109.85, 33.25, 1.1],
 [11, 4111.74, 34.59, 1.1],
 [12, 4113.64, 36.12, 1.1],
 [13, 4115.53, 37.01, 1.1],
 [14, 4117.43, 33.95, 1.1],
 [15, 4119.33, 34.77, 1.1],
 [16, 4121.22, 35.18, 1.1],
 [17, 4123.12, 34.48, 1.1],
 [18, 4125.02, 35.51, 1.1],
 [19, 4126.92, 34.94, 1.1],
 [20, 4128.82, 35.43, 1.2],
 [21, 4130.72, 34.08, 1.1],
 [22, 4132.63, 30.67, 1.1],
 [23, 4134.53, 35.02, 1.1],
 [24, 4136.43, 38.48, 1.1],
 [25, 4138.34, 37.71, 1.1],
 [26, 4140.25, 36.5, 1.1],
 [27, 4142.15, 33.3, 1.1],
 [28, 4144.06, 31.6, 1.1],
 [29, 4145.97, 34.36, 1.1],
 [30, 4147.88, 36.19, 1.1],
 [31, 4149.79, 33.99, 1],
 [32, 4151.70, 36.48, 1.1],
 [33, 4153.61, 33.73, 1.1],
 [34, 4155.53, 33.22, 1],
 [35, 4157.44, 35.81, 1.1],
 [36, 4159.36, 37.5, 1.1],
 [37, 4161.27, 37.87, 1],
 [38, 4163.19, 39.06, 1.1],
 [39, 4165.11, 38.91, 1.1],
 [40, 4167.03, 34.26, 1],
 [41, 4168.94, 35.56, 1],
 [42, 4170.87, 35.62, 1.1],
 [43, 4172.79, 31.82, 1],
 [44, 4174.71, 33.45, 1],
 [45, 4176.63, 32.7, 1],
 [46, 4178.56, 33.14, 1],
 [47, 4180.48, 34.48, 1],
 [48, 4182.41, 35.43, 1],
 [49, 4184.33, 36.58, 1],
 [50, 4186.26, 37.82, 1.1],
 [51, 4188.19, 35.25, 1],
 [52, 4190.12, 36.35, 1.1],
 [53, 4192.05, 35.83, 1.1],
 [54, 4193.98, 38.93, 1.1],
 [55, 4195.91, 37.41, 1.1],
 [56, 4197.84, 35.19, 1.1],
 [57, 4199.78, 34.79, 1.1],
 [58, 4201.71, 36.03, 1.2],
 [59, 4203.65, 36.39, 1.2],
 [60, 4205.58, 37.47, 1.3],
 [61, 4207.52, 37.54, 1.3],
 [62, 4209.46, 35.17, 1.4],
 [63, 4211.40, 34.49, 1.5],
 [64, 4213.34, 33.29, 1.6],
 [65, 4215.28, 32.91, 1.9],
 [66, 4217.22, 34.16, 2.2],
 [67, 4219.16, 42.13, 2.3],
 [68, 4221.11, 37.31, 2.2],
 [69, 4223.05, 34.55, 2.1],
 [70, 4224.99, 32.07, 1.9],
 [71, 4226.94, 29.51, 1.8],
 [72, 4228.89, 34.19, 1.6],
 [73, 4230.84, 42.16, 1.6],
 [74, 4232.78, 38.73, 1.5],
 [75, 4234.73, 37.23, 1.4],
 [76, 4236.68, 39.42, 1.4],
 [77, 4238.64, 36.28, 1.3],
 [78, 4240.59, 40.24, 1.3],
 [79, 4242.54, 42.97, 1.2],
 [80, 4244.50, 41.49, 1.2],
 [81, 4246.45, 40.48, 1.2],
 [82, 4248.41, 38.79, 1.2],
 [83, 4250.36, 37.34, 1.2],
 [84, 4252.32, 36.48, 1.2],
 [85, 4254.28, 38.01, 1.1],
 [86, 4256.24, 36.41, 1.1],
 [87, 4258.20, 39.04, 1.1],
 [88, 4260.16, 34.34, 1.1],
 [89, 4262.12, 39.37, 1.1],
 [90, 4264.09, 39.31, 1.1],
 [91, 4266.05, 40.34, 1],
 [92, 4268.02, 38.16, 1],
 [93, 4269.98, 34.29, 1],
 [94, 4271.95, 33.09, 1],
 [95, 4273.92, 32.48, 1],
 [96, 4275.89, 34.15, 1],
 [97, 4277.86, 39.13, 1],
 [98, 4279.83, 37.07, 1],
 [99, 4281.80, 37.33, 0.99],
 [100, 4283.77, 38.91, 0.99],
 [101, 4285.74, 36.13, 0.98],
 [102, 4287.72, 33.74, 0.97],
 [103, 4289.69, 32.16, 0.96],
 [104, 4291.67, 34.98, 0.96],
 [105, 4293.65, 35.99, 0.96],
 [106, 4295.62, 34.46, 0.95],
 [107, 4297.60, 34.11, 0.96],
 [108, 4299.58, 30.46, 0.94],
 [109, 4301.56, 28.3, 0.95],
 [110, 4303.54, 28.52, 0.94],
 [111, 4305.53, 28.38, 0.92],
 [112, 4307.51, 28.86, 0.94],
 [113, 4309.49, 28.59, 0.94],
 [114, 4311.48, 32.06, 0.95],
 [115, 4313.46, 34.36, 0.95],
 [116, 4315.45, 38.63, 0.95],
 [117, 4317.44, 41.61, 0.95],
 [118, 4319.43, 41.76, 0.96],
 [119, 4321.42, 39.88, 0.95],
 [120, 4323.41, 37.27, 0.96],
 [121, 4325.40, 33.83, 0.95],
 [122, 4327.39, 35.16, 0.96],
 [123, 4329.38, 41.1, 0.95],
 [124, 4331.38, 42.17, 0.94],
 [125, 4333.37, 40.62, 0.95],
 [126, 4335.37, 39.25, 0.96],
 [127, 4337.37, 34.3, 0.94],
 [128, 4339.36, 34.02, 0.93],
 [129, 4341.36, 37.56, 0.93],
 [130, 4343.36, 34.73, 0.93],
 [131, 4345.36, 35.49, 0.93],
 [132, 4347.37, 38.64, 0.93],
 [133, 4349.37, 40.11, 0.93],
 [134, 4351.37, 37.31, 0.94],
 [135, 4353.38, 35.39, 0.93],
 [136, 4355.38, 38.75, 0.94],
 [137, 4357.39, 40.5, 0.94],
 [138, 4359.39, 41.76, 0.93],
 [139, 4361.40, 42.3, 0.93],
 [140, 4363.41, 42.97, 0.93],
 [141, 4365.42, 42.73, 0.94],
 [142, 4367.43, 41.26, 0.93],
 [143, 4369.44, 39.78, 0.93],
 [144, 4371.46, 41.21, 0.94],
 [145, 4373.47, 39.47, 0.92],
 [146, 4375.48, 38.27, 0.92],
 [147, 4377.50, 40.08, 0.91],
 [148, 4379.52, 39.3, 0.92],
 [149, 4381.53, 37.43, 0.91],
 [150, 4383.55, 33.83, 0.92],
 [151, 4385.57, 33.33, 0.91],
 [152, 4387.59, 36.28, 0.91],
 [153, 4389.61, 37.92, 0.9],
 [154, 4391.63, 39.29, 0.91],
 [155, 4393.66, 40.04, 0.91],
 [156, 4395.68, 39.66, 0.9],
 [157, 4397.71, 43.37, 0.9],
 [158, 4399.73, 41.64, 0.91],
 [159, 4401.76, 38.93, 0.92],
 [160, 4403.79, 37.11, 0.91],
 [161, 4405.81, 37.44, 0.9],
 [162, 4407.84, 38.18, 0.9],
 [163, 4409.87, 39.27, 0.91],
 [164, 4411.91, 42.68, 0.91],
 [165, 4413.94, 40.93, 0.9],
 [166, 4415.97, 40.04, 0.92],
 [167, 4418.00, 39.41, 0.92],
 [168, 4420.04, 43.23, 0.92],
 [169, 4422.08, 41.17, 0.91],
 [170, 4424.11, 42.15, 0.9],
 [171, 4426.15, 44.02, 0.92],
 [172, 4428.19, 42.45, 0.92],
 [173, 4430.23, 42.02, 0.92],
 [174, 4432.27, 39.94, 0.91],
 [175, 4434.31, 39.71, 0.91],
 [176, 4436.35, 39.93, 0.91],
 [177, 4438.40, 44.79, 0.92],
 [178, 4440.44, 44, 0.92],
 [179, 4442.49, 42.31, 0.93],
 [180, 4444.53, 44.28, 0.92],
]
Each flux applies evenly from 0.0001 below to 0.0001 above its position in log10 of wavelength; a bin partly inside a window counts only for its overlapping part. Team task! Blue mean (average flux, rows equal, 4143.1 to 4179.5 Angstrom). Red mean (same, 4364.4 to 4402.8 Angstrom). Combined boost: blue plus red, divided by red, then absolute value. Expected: 1.89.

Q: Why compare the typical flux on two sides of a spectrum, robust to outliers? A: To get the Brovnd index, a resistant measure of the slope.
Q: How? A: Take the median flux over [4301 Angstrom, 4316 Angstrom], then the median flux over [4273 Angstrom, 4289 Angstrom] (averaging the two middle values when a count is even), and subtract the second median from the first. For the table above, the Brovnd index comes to -8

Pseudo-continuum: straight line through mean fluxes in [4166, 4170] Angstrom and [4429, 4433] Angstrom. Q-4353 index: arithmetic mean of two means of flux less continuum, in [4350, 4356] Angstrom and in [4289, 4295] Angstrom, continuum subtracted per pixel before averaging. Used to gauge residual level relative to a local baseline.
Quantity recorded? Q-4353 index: -2.7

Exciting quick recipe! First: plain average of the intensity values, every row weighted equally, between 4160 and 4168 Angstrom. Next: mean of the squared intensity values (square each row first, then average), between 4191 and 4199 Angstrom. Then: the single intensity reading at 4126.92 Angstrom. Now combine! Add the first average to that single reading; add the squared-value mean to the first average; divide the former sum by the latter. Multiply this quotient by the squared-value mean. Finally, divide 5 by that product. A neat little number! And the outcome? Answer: 0.0709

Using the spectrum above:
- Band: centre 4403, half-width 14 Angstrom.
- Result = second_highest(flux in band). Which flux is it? 42.68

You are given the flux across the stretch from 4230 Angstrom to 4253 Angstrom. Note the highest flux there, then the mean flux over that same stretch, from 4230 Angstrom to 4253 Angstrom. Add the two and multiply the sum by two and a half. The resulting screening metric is 206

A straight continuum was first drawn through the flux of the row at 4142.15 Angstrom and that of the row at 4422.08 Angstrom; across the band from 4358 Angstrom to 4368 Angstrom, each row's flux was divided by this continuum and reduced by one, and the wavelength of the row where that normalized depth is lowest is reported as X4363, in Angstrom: 4367.43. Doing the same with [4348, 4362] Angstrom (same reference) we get 4353.38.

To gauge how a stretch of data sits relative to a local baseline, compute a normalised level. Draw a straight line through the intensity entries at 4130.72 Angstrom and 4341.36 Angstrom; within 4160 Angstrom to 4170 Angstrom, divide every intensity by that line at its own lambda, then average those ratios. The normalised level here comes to 1.07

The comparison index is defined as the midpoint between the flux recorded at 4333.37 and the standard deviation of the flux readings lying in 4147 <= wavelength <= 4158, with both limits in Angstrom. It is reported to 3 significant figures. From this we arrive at 21.0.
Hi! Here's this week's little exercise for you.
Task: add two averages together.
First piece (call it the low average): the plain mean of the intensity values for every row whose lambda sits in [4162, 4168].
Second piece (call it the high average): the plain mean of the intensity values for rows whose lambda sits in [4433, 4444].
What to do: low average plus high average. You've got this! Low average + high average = 79.6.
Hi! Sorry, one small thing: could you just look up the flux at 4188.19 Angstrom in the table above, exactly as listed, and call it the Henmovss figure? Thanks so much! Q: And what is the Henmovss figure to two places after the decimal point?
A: 35.25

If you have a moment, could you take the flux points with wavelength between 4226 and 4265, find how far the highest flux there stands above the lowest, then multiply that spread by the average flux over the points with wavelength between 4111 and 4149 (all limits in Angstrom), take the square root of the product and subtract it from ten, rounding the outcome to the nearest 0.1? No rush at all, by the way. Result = -11.7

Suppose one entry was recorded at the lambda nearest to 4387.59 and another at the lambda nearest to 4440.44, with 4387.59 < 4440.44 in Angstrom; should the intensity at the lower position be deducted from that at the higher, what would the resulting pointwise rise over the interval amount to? 8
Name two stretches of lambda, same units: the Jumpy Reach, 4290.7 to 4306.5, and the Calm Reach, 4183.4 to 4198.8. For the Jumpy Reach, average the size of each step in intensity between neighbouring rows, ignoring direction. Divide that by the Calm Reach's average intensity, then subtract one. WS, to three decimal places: -0.965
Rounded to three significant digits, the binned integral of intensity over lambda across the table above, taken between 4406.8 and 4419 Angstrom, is 489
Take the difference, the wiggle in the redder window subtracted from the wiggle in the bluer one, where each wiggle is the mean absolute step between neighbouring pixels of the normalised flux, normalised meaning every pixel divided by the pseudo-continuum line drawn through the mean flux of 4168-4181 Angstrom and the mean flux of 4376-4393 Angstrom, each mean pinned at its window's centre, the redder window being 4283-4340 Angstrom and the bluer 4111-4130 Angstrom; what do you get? -0.025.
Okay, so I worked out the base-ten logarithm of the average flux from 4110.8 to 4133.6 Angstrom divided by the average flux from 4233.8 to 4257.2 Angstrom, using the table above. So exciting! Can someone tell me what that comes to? -0.05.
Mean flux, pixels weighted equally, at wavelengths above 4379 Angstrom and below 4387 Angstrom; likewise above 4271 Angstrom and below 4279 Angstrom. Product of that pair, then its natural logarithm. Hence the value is 7.13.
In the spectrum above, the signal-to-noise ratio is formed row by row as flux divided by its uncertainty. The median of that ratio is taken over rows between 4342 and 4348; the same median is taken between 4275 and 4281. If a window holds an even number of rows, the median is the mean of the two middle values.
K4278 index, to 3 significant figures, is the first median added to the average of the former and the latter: 75.8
